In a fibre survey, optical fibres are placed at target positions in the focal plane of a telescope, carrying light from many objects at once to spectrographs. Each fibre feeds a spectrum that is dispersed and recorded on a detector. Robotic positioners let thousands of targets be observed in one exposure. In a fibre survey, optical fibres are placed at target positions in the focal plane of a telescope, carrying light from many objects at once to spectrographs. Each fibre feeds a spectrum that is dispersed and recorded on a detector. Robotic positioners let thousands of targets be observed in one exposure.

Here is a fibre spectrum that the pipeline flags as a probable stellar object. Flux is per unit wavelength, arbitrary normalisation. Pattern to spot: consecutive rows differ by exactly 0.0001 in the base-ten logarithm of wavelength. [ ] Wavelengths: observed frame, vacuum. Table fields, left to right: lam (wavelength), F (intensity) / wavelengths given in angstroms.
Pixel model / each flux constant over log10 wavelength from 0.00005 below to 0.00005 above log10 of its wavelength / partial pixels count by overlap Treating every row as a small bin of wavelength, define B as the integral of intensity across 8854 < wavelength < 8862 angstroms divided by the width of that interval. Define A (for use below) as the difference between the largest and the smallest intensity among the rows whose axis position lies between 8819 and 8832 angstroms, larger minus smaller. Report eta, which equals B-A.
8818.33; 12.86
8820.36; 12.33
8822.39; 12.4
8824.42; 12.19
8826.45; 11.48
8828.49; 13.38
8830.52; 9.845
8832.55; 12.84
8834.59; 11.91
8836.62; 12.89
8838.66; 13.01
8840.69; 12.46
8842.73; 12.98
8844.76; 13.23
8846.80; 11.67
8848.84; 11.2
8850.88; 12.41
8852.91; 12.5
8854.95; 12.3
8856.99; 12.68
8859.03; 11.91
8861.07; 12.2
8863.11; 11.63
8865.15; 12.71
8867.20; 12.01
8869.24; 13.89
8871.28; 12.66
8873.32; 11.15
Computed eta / 8.7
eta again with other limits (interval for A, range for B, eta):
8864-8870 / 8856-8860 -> 10.4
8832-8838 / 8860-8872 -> 11.5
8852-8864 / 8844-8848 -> 11.3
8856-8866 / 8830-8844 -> 11.3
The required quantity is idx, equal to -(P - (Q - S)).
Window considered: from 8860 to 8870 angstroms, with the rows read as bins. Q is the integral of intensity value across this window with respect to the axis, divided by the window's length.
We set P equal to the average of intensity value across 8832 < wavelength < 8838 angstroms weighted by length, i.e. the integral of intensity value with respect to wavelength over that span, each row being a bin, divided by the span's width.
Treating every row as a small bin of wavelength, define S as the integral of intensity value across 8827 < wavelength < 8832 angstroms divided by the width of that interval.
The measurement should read -11.8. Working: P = 12.5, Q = 12.4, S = 11.7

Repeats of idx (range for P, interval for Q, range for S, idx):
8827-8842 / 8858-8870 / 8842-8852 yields -12.2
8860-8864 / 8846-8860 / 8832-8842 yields -12.4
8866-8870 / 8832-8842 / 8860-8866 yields -12.4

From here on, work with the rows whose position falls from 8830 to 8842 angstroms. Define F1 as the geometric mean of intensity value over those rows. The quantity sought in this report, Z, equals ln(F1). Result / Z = 2.49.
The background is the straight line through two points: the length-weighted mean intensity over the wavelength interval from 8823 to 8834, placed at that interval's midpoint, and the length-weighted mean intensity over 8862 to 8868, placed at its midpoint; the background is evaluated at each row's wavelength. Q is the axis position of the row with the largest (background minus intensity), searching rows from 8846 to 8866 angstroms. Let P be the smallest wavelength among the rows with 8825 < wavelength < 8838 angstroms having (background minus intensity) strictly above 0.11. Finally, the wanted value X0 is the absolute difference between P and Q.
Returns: 22.4 angstroms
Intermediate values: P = 8826.45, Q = 8848.84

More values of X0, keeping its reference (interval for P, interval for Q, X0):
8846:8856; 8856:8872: 16.3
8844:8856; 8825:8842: 16.3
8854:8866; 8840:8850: 10.2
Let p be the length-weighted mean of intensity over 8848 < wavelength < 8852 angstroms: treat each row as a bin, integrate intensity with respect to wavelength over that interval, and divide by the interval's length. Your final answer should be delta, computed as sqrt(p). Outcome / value 3.45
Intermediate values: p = 11.9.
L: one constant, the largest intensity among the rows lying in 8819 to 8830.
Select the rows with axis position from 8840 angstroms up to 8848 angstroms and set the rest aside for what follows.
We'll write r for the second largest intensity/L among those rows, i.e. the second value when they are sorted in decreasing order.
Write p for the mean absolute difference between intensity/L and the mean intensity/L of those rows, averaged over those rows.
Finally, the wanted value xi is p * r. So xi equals 0.038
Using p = 0.039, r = 0.97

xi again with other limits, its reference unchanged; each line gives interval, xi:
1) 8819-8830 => 0.030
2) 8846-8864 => 0.028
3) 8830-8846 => 0.055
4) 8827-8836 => 0.080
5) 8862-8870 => 0.053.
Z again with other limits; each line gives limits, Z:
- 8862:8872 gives 2.53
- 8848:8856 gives 2.49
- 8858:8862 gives 2.49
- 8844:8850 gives 2.49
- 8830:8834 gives 2.42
